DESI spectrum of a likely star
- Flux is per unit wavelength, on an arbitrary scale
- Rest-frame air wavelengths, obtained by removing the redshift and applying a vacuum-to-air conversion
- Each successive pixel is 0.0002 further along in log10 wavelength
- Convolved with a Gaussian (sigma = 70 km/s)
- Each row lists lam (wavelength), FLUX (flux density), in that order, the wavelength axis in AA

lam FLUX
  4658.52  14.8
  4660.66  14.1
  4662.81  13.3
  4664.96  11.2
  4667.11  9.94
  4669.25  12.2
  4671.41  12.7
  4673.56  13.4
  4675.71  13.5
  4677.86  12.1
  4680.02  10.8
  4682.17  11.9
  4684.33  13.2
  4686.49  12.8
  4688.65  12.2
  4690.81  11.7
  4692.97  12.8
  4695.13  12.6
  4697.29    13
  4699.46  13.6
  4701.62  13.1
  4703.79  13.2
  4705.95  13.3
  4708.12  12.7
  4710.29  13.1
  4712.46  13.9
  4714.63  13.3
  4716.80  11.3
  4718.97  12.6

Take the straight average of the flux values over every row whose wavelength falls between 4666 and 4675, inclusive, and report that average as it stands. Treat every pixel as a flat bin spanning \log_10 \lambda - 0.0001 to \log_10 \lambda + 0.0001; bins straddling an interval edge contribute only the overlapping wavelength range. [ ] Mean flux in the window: 12.1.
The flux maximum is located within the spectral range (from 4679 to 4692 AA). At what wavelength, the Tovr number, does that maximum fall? 4684.33 AA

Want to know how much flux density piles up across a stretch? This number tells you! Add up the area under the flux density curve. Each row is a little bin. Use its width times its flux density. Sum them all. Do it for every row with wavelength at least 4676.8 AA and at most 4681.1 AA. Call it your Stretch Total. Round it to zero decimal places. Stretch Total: 49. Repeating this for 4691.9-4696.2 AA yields 55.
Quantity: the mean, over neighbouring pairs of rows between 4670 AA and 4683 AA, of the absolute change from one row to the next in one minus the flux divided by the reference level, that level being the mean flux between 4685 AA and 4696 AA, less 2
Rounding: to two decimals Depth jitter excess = -1.93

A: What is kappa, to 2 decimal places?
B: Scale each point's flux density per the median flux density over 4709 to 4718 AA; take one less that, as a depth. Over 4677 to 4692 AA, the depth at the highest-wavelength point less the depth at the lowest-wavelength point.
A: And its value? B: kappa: 0.03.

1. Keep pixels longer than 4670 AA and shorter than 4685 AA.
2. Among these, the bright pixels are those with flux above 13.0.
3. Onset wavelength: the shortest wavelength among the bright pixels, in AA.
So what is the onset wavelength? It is 4673.56 AA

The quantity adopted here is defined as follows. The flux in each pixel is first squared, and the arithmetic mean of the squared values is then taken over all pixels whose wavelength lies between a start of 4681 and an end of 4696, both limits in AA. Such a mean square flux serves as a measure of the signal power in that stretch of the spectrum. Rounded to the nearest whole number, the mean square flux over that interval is 155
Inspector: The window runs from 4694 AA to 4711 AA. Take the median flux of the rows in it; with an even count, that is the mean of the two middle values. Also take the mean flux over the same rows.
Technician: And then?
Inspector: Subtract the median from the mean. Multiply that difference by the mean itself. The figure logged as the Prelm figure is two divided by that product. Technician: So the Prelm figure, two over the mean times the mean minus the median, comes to -6.1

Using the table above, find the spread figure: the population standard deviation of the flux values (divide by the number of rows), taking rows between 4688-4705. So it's 0.56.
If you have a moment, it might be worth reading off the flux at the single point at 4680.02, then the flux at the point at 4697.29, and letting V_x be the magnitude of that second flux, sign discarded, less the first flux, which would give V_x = 2.2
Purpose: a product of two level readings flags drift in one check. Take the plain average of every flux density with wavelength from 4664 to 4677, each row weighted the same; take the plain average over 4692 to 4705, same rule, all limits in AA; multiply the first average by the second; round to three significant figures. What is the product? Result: 159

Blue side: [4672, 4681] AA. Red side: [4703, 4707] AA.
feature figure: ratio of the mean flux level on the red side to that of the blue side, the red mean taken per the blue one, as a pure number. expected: 1.06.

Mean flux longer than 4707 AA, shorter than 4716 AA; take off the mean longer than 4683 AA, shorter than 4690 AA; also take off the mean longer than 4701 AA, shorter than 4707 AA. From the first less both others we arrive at -12.7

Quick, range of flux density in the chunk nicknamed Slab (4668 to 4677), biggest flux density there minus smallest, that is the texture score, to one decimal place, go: 1.3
